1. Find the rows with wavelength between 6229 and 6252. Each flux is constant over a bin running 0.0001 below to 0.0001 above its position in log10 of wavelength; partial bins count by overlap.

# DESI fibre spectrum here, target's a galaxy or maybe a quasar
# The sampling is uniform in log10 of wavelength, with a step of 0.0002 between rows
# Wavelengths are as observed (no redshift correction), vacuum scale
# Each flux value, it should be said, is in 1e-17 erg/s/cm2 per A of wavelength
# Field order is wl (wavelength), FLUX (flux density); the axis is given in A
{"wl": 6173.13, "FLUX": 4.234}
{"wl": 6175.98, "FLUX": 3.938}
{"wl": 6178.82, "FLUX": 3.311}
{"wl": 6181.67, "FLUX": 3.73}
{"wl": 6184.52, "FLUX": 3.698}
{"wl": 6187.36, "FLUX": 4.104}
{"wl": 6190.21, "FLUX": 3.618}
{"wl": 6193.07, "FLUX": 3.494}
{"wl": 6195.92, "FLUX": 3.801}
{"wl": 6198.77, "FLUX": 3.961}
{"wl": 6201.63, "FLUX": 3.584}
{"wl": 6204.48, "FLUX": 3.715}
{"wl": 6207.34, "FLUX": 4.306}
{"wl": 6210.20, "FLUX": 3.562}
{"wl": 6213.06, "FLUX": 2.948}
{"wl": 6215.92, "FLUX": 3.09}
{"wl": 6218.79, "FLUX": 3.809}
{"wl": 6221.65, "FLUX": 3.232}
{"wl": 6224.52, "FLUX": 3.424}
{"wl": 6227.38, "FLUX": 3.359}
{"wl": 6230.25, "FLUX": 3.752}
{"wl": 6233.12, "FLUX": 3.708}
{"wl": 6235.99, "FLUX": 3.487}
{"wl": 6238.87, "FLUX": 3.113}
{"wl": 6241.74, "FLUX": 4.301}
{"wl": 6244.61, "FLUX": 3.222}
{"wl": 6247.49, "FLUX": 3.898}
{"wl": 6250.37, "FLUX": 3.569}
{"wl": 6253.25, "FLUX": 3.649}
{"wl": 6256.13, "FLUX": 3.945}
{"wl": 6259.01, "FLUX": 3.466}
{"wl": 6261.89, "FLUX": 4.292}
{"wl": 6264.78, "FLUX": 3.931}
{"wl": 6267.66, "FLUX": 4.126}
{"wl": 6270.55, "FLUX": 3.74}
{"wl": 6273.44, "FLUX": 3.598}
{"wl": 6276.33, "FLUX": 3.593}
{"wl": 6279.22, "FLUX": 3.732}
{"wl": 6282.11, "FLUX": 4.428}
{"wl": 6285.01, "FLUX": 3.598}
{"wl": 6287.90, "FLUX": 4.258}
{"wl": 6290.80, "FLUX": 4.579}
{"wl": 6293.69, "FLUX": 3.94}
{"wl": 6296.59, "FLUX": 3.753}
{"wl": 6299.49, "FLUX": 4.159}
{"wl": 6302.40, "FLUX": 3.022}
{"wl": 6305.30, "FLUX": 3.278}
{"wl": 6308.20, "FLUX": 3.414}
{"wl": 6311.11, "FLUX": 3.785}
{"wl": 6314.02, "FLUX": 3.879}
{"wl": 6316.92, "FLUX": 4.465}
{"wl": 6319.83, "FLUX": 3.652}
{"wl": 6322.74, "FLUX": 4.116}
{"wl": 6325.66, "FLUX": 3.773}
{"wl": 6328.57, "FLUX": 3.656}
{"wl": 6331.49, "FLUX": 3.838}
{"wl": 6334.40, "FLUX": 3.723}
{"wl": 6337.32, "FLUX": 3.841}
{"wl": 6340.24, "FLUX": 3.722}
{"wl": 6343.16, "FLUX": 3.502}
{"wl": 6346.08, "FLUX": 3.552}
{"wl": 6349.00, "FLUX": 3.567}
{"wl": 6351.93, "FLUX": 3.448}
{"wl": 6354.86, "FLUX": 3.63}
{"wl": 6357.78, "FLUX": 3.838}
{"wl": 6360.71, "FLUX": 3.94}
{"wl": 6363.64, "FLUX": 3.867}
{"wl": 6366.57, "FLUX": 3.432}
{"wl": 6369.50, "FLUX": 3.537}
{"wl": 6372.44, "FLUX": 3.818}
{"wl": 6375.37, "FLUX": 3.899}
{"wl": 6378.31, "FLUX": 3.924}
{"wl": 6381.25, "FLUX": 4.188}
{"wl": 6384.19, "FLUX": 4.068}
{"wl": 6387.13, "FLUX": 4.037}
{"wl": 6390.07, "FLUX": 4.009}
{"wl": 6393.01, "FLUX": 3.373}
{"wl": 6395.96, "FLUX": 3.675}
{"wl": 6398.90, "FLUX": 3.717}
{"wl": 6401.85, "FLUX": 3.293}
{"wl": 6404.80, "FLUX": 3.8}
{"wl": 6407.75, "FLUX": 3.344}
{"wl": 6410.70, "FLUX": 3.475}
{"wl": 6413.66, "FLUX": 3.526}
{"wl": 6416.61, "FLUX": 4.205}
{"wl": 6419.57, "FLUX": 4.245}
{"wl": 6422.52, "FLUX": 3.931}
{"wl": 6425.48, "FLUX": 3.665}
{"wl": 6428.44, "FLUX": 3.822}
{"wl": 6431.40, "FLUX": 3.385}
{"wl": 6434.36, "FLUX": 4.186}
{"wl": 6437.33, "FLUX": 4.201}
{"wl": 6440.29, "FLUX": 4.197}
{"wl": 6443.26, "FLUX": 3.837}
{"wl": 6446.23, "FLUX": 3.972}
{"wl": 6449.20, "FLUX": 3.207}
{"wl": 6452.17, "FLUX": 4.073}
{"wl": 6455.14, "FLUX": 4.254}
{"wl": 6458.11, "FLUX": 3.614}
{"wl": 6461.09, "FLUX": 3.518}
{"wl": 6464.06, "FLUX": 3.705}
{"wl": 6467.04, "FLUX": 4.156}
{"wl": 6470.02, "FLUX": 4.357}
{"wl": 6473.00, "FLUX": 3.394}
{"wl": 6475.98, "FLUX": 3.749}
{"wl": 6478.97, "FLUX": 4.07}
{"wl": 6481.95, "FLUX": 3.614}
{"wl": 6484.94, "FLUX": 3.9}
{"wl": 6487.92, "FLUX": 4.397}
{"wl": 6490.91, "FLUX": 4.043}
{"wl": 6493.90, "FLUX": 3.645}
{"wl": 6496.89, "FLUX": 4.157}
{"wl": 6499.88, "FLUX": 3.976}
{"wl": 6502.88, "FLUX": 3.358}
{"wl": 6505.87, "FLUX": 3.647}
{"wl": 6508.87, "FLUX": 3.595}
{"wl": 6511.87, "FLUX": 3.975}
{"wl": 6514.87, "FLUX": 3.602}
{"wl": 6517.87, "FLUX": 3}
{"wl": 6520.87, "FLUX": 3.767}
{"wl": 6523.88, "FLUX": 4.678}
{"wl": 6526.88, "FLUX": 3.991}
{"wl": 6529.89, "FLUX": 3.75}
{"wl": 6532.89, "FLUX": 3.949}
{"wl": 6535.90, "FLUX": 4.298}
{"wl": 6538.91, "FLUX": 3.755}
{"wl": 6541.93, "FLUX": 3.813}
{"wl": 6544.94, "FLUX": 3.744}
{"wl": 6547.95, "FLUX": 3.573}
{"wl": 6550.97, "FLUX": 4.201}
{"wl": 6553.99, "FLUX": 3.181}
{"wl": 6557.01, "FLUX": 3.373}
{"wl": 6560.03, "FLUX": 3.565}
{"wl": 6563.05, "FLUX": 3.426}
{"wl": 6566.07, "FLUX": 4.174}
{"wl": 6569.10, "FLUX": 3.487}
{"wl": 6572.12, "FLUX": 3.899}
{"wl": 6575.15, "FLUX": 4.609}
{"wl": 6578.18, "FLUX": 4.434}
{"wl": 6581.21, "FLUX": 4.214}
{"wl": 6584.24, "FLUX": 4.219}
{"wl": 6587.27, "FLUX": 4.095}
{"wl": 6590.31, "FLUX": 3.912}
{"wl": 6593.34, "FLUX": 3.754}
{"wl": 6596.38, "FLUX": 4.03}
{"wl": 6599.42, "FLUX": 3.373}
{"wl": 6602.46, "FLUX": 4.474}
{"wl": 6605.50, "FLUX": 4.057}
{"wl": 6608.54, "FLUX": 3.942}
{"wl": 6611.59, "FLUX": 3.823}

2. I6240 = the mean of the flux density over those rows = 3.63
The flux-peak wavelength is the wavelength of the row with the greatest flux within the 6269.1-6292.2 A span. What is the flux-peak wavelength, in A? 6290.80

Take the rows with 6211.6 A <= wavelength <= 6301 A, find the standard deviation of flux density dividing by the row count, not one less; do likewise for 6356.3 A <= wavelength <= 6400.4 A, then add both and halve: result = 0.314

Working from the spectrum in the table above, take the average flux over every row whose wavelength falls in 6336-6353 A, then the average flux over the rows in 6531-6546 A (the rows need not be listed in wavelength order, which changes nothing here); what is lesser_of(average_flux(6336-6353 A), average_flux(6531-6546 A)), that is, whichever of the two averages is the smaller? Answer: 3.61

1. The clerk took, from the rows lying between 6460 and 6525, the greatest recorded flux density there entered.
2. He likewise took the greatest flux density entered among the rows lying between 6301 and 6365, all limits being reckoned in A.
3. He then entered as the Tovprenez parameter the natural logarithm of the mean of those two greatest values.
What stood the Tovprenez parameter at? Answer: 1.52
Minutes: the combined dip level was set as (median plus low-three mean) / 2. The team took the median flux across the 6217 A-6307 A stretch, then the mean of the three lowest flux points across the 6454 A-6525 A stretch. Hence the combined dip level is 3.49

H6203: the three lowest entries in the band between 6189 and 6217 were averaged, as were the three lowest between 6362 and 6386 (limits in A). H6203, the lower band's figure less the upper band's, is -0.4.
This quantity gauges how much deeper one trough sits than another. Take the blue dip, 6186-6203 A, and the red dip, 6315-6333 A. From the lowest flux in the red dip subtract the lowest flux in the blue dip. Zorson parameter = 0.2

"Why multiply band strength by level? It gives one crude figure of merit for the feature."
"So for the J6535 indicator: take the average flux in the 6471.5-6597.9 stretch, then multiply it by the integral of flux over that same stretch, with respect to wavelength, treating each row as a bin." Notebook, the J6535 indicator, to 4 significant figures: 1881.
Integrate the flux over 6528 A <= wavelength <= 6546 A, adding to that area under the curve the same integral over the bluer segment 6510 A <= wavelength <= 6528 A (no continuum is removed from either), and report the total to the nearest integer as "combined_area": 139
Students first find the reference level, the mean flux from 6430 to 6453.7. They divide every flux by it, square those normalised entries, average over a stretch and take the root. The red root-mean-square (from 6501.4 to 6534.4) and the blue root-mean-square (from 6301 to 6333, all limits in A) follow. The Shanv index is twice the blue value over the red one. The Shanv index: 1.98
